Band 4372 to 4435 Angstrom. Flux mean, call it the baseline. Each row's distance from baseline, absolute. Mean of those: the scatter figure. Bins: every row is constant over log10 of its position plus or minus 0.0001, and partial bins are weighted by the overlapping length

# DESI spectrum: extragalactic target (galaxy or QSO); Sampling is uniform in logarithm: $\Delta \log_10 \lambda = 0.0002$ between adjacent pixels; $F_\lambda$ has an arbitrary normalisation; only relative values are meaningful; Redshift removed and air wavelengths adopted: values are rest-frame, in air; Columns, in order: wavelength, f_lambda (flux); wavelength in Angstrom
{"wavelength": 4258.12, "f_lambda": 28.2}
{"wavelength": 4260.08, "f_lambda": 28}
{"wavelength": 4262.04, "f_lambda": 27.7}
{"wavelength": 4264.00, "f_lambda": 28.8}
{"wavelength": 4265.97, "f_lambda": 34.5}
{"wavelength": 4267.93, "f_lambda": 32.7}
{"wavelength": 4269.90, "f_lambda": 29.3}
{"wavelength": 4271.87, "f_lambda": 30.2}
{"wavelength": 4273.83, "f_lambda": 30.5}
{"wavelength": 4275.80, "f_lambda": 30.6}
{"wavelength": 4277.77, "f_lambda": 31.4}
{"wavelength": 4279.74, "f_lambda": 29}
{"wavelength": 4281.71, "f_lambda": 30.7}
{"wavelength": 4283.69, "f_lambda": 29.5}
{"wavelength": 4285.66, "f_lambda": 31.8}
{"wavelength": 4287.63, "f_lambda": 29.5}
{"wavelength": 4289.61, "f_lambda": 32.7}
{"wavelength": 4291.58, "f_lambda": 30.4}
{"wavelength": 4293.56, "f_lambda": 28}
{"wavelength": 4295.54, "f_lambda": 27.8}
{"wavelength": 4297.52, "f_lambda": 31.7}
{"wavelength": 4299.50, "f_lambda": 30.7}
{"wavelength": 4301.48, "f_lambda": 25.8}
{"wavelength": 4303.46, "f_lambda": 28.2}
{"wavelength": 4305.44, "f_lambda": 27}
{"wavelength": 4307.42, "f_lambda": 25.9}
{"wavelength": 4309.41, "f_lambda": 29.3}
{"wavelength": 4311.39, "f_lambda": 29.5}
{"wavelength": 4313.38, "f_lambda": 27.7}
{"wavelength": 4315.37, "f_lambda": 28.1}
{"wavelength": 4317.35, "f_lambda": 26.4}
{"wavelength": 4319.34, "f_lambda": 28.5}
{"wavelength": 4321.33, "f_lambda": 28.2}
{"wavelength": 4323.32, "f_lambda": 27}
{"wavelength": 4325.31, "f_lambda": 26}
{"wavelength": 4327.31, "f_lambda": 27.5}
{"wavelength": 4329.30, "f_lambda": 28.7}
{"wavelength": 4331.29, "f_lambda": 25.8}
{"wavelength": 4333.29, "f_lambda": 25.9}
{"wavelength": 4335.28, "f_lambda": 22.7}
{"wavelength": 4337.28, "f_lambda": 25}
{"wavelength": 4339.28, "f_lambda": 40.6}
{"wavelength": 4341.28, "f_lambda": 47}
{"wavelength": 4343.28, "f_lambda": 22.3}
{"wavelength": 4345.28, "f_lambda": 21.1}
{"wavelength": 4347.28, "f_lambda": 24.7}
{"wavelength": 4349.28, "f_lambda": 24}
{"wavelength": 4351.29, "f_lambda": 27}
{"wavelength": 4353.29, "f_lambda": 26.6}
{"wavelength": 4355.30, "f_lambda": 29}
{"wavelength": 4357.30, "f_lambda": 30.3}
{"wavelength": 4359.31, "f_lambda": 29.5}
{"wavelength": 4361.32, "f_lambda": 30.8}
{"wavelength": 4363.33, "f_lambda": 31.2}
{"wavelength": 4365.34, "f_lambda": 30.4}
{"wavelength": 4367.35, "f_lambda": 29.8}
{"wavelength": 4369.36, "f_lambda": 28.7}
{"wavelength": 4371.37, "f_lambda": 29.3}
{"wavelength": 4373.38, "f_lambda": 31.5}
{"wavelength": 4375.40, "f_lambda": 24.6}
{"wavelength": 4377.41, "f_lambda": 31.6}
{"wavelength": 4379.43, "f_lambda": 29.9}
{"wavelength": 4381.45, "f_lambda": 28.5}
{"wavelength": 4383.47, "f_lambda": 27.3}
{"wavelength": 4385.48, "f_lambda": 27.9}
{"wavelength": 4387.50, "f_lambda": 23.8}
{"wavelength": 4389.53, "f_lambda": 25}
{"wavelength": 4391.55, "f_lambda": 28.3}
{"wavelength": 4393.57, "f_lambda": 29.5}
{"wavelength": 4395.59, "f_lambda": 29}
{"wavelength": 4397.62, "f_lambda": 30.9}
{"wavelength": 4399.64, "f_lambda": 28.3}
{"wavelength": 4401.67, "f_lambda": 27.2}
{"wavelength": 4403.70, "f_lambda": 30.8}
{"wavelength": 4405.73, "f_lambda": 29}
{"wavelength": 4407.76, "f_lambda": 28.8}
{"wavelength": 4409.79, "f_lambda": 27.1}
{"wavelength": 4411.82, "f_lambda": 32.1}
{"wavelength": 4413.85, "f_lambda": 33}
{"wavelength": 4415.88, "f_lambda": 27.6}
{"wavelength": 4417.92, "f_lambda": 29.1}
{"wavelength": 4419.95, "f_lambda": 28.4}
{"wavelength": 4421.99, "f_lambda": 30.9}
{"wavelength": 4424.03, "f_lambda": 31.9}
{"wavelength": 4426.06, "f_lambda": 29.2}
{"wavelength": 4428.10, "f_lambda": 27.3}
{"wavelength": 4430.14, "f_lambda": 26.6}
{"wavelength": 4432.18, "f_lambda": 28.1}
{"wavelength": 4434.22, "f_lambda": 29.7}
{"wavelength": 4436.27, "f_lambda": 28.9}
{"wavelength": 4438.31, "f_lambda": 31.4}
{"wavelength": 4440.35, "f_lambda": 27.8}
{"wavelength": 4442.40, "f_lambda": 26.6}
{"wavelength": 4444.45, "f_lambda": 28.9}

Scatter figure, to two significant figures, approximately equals 1.7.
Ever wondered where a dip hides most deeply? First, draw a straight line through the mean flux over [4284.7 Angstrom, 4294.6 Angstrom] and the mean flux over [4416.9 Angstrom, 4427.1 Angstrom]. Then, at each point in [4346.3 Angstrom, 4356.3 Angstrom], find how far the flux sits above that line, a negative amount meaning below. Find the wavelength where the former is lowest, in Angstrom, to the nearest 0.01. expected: 4349.28 Angstrom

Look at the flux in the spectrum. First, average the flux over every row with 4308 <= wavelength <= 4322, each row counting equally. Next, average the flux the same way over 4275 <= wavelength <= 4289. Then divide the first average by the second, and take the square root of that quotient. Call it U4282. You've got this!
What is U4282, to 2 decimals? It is 0.96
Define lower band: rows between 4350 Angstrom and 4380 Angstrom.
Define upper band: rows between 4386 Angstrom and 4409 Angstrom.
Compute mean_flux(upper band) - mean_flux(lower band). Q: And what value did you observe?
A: -1.1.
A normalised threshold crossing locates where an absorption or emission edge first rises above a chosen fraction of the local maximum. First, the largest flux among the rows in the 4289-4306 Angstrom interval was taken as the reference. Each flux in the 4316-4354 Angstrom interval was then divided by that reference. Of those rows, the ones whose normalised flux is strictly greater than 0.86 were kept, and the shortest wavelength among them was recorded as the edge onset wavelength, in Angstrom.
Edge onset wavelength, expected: 4319.34 Angstrom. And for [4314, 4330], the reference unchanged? 4319.34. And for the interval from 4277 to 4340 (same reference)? 4277.77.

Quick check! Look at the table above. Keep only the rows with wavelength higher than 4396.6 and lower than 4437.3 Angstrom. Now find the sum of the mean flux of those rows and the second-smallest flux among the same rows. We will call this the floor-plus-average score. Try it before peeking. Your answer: 56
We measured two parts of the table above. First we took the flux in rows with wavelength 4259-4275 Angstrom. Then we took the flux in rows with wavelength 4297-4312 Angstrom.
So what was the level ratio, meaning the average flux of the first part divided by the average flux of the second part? 1.06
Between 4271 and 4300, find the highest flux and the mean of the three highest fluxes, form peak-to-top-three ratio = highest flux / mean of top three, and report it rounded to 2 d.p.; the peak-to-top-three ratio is 1.02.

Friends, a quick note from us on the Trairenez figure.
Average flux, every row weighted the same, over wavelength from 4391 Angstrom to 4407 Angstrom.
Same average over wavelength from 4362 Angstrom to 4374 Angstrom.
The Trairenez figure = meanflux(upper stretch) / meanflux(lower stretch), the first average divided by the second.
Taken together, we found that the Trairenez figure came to 0.97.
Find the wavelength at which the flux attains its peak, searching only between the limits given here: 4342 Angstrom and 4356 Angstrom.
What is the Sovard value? 4355.30 Angstrom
